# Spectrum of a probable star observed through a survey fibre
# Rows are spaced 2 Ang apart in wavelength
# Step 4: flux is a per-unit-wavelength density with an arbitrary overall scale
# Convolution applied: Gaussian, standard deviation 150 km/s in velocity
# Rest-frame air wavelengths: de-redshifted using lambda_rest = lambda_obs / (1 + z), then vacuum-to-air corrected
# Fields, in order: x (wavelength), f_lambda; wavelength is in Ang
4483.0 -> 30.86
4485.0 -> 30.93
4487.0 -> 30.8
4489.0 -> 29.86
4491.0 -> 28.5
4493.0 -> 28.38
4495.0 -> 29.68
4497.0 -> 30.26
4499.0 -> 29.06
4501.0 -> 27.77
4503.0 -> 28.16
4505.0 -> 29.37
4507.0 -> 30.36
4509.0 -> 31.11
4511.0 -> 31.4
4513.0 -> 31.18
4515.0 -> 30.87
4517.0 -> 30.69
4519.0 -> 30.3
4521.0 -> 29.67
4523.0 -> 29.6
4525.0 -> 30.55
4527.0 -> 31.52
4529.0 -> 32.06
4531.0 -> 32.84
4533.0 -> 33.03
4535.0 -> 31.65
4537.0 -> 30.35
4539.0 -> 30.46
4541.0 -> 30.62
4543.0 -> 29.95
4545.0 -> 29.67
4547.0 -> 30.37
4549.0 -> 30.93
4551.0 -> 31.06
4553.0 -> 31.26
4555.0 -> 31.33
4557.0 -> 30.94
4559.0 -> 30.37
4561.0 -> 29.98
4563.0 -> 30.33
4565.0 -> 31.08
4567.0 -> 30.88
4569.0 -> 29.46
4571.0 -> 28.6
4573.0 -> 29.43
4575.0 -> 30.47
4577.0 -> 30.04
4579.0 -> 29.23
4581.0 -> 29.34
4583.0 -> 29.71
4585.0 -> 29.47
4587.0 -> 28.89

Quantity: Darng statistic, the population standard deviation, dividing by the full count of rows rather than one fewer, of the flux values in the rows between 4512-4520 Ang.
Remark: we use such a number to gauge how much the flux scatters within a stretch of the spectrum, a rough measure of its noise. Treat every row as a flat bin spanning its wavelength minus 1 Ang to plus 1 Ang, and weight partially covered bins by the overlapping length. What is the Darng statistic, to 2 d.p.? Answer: 0.32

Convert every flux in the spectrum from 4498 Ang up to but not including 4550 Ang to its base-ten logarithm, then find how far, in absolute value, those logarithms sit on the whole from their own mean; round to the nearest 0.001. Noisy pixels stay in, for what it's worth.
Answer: 0.013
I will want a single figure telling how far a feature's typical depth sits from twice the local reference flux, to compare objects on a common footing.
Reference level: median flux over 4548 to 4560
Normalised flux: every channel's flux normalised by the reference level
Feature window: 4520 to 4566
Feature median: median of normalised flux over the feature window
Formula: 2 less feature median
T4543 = 1.01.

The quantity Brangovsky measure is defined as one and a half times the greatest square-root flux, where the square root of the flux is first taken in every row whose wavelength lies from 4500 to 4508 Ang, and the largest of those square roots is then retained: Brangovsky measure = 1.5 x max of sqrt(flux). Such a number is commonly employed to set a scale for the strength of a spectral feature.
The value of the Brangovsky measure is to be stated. 8.26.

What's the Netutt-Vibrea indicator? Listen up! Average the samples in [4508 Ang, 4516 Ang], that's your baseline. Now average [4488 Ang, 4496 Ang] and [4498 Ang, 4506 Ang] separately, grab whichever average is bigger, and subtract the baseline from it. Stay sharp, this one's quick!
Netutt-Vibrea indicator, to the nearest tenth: -2.0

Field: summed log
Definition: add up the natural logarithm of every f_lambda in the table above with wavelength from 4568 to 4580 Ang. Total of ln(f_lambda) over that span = 20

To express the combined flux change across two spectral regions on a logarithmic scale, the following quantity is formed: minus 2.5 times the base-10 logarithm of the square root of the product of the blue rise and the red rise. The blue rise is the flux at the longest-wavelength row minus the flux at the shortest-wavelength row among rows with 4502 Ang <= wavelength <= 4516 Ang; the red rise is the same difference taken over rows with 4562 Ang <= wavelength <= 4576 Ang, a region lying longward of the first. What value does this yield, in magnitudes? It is 0.5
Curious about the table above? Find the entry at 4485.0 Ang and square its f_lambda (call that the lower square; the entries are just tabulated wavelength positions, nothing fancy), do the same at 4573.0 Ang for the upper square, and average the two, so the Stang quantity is 911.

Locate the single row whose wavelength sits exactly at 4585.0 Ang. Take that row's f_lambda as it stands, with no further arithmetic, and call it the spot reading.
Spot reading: 29.47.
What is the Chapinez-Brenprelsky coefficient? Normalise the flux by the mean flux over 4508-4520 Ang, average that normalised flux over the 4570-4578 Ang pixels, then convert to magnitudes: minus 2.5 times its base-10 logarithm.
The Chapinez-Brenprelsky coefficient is 0.05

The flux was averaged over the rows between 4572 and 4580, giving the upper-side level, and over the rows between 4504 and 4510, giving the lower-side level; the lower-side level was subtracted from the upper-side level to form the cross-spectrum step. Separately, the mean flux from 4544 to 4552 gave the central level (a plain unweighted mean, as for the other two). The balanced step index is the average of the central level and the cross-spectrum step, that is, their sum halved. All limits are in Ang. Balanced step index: 15.0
